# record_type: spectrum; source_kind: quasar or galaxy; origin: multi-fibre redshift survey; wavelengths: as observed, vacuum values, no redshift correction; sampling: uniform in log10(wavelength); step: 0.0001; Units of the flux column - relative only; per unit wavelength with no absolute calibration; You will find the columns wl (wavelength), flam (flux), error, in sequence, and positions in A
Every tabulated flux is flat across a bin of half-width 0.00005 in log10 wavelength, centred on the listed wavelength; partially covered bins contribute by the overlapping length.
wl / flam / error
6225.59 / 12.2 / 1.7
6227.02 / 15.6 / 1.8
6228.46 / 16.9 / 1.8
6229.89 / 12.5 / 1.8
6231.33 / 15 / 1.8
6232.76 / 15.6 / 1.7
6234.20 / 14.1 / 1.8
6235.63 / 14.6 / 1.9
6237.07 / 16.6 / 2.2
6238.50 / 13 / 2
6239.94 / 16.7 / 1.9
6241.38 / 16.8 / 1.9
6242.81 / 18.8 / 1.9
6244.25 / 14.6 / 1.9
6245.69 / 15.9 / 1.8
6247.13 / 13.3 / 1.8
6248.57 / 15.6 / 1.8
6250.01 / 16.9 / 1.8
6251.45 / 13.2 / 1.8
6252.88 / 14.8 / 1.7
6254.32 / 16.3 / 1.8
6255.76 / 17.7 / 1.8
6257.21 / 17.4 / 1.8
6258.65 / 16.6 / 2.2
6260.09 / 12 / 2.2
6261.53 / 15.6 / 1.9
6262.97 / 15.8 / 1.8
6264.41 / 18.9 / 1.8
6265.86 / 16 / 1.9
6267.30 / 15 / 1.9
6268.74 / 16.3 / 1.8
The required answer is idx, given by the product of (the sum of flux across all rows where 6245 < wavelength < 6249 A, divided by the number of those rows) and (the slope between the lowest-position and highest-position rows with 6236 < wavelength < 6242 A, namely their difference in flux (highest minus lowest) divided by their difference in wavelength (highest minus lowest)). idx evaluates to 0.7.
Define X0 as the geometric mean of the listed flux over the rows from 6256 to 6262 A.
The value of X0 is 15.2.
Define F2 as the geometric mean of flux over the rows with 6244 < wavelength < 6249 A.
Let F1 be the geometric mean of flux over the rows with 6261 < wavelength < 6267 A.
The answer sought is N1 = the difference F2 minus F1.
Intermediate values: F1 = 16.5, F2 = 14.8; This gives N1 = -1.7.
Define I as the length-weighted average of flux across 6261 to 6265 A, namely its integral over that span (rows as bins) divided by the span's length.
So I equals 16.8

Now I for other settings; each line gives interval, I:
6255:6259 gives 17.2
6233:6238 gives 15.1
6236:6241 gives 15.5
